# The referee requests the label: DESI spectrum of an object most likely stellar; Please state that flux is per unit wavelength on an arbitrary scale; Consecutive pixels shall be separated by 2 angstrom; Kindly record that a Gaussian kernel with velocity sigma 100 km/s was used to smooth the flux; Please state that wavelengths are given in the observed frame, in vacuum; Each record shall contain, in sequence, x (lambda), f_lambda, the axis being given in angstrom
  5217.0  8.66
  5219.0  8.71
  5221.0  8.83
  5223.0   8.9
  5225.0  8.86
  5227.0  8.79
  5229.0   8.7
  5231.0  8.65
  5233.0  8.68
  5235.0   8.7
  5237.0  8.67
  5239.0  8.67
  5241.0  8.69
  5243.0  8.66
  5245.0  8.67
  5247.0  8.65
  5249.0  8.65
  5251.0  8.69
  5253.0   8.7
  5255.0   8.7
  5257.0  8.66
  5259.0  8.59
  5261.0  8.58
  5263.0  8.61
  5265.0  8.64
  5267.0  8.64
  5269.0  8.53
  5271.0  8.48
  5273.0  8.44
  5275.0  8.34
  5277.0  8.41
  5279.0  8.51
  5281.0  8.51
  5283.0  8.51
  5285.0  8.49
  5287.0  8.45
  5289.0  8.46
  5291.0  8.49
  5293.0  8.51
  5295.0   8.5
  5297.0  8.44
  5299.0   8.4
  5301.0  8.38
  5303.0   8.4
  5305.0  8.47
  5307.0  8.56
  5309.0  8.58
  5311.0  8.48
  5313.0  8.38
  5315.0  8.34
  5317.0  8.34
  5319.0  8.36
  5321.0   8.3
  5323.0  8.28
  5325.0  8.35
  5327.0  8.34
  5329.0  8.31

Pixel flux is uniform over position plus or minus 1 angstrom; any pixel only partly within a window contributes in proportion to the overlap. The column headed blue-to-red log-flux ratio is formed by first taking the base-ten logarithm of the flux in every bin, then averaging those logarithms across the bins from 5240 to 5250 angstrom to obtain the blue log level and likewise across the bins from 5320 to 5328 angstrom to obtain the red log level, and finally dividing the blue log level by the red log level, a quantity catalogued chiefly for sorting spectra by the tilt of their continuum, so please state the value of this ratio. 1.02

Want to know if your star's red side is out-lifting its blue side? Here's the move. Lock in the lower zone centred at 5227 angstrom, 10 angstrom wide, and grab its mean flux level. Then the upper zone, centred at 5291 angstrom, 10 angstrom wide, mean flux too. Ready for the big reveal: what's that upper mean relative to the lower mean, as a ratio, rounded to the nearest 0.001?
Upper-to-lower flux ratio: 0.966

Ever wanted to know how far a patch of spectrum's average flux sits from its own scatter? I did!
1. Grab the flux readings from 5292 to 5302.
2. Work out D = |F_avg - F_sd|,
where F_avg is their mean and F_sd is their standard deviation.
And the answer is 8.39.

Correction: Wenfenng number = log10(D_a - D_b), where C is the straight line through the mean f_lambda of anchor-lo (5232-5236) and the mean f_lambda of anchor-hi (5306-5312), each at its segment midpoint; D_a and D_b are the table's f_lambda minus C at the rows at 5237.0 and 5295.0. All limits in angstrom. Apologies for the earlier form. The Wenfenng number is -1.27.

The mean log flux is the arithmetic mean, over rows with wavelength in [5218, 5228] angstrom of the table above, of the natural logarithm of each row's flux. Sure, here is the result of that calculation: 2.18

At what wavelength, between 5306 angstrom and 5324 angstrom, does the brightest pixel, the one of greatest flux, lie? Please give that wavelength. 5309.0 angstrom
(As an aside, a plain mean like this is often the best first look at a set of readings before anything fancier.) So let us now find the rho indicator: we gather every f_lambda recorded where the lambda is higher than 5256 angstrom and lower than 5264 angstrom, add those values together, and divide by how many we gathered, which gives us 8.61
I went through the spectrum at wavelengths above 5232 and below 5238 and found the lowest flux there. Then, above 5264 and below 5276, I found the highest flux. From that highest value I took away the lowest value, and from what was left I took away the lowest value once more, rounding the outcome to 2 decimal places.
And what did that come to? -8.70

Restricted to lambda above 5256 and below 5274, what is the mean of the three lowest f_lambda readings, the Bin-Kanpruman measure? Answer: 8.48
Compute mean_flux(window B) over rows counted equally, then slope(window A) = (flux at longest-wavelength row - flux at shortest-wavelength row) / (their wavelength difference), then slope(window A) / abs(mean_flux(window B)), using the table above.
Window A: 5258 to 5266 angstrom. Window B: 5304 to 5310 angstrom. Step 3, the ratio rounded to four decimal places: 0.0010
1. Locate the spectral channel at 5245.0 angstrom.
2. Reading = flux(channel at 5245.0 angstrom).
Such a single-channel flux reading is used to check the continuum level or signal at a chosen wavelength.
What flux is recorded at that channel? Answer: 8.67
